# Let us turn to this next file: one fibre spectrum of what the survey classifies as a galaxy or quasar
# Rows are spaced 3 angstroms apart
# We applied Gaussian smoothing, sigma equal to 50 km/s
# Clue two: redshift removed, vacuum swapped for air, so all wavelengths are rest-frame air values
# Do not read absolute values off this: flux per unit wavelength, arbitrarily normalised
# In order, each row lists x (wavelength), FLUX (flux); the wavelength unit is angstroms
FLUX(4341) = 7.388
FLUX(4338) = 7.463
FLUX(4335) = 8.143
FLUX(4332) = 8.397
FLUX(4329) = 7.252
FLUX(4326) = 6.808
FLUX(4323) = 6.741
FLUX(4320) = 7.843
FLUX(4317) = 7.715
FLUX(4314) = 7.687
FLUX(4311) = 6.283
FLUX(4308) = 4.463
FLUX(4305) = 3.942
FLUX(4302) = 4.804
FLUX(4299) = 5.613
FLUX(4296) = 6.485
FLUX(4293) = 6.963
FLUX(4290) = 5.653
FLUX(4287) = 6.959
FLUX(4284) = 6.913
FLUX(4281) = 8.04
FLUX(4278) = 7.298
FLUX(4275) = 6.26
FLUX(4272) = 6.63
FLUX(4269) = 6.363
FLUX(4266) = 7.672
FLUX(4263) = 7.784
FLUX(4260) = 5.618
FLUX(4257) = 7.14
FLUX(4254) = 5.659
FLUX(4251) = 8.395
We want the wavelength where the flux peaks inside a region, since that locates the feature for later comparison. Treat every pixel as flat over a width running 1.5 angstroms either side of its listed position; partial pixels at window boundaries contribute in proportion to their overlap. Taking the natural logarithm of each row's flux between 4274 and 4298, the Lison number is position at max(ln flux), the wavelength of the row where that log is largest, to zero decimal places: 4281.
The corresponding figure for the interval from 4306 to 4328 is 4320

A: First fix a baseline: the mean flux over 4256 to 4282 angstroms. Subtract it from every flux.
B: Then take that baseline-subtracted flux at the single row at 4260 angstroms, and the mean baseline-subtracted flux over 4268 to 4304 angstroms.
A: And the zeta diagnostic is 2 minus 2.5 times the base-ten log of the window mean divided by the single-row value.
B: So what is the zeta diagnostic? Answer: 3.1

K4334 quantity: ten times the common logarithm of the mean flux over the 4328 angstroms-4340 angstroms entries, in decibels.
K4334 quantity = 8.93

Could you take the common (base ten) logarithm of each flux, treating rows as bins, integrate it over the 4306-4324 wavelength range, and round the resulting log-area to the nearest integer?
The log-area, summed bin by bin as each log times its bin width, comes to 15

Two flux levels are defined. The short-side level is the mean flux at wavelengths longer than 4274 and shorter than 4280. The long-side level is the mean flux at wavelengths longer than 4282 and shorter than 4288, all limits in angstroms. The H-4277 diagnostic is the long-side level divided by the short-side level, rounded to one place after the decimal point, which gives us 1.0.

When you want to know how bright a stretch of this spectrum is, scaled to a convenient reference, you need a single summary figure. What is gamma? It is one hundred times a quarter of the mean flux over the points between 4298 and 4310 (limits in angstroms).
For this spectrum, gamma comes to 118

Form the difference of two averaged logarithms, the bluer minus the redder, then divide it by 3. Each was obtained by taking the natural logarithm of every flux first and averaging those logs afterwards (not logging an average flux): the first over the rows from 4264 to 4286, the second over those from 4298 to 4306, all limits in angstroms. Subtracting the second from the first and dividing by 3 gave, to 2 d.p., 0.13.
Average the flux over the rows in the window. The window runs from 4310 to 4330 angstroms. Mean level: 7.2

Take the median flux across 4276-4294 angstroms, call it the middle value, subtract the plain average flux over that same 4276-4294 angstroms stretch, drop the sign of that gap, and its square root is 0.10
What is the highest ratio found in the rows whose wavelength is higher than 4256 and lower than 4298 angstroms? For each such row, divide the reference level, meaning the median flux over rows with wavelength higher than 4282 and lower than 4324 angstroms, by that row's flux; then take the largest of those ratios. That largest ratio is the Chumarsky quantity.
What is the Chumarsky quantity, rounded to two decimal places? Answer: 1.18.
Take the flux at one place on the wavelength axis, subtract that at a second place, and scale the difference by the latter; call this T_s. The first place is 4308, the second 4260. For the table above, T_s -0.21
